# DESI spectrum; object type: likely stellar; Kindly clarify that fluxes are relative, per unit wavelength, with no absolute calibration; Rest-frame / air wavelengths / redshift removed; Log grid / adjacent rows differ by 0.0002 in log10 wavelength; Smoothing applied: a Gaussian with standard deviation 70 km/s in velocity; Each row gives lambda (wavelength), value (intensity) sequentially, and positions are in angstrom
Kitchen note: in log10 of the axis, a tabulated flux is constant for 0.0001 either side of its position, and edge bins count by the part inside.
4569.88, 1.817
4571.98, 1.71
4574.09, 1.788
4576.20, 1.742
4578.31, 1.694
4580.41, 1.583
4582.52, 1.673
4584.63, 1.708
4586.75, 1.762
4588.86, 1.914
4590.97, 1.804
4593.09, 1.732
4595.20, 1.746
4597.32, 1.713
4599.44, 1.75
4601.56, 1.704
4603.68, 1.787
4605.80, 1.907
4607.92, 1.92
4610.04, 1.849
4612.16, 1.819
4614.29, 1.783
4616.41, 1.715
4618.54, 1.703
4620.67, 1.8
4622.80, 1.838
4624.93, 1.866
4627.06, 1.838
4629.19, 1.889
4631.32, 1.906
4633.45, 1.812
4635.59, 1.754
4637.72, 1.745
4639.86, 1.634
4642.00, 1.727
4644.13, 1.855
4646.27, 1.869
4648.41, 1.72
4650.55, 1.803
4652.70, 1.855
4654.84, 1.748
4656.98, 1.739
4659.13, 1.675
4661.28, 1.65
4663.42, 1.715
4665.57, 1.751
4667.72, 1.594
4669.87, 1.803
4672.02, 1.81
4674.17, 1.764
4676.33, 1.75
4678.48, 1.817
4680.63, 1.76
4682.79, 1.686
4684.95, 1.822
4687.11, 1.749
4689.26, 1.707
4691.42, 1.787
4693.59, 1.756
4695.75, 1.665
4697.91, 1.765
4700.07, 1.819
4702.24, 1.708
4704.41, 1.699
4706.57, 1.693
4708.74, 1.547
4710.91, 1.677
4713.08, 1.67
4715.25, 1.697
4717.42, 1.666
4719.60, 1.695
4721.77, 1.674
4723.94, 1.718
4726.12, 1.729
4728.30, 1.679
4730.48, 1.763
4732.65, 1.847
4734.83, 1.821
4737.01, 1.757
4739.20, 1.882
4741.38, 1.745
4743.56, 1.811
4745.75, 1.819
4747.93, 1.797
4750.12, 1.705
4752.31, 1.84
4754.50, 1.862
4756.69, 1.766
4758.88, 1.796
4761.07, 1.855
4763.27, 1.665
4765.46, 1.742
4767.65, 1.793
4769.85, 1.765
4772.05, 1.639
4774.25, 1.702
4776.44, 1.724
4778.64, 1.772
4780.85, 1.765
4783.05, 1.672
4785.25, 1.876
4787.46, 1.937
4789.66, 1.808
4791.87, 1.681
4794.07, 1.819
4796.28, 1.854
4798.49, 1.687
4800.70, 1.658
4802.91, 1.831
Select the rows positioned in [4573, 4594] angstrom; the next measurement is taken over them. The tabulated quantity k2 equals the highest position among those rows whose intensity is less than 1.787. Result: 4593.09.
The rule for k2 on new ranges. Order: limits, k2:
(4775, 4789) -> 4783.05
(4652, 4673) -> 4667.72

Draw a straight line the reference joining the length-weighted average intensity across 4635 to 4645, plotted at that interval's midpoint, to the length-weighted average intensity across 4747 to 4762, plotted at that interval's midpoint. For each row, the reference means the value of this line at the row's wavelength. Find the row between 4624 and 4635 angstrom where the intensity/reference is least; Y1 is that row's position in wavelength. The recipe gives 4633.45 angstrom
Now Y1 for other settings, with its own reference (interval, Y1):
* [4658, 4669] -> 4667.72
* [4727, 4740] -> 4728.30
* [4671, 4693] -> 4682.79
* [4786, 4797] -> 4791.87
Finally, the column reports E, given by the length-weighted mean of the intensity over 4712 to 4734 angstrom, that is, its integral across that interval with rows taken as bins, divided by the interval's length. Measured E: 1.72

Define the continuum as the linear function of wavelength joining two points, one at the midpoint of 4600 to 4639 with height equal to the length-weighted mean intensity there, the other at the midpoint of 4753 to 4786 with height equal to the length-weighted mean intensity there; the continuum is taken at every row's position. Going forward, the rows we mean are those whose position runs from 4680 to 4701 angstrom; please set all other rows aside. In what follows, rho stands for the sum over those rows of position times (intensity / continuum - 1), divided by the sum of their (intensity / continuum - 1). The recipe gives 4688.7 angstrom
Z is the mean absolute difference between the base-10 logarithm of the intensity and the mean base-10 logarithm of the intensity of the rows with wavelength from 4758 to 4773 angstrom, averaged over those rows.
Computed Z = 0.015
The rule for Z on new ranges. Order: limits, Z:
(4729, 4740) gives 0.010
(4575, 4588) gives 0.011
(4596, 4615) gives 0.015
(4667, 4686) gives 0.013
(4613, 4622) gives 0.010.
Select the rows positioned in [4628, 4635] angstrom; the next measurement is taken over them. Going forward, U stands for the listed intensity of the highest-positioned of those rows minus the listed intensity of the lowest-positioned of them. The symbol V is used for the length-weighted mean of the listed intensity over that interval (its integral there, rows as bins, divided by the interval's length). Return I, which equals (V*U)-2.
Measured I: -2.1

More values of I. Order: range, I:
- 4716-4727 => -1.9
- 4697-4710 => -2.4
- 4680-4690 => -2.1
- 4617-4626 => -1.7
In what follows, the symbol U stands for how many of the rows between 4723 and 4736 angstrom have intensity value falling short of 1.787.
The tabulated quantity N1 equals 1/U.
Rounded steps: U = 4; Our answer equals 0.25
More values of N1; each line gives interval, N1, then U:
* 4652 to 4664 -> 0.20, 5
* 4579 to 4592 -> 0.25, 4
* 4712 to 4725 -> 0.17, 6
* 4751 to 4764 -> 0.50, 2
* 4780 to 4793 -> 0.33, 3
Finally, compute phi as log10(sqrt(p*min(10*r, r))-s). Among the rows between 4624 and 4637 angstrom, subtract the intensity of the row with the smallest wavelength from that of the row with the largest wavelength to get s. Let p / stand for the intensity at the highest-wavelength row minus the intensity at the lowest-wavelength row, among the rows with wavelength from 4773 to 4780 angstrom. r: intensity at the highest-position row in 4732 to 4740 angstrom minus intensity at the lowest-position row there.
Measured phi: -0.8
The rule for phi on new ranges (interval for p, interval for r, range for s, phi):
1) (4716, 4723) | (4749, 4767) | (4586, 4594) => -1.3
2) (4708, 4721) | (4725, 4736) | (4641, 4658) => -1.0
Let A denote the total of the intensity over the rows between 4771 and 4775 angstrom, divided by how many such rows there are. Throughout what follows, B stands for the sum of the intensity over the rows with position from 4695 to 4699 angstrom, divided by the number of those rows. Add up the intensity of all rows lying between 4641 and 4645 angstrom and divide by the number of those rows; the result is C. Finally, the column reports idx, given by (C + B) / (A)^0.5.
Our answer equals 2.71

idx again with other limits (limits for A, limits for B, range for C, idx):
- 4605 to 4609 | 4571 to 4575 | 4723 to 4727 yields 2.51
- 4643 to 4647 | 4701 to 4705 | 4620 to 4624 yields 2.58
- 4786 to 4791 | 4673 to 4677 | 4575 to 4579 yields 2.54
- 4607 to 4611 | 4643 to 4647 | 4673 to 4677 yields 2.64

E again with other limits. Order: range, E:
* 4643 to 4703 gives 1.76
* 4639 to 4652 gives 1.77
